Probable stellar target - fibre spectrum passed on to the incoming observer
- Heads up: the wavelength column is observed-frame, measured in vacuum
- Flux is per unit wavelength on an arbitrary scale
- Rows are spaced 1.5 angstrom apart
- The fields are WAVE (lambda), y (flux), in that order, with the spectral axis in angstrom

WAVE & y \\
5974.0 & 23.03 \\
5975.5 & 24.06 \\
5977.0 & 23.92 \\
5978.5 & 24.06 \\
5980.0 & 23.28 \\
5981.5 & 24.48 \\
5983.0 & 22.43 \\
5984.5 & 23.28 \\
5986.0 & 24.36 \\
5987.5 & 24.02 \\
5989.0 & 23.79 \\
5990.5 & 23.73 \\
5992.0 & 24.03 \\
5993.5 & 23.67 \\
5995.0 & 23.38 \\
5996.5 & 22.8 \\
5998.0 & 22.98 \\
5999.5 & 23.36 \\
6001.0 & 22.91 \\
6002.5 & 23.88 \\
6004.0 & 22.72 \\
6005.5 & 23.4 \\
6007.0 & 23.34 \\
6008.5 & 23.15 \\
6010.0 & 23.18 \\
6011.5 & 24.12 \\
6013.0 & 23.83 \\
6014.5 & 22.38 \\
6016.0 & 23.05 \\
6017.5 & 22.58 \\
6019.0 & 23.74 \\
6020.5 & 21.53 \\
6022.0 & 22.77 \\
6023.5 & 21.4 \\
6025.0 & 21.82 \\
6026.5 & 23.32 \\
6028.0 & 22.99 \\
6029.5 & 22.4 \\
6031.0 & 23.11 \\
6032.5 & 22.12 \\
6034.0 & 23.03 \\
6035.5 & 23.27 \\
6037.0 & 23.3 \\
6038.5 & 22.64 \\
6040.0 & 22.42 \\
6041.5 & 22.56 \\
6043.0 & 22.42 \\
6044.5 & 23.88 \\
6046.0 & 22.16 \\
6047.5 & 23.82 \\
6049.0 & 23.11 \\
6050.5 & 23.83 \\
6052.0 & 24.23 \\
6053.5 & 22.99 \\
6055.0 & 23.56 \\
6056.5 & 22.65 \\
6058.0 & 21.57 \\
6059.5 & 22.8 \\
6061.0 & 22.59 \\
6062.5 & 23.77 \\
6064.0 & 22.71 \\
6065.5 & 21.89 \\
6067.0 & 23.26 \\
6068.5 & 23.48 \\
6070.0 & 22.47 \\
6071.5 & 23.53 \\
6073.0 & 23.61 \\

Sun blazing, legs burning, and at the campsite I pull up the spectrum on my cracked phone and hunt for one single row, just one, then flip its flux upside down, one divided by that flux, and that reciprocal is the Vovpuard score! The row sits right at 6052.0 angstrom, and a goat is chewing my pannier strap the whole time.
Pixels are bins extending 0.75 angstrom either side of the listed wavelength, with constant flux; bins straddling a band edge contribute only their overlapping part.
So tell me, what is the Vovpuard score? 0.0413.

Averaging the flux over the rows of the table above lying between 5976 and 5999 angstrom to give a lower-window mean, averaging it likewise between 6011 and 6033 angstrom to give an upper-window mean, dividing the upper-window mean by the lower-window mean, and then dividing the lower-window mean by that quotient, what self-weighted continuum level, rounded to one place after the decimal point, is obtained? 24.5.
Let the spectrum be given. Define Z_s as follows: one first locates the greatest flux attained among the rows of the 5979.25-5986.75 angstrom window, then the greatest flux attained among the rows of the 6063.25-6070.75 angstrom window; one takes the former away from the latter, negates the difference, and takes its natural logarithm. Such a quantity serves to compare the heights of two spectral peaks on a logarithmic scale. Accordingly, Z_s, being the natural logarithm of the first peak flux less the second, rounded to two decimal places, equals 0.00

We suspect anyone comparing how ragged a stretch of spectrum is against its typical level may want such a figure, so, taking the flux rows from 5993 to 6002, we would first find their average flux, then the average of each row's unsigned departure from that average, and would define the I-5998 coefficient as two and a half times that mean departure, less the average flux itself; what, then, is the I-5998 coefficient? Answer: -22.5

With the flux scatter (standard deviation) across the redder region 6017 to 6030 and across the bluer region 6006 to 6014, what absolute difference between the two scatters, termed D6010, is 0.37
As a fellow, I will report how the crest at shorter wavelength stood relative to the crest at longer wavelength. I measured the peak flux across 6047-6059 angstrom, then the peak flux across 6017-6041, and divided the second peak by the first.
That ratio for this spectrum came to 0.98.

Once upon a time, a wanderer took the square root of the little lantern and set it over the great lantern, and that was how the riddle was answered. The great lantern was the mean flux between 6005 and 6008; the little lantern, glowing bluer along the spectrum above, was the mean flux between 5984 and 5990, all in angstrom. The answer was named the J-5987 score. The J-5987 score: 0.209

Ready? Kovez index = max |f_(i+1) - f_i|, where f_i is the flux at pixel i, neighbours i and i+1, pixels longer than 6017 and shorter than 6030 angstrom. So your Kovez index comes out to 2.21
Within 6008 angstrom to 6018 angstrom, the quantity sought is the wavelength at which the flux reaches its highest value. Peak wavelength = 6011.5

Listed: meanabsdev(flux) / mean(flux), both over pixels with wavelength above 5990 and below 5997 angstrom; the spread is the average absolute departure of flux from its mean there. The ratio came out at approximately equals 0.015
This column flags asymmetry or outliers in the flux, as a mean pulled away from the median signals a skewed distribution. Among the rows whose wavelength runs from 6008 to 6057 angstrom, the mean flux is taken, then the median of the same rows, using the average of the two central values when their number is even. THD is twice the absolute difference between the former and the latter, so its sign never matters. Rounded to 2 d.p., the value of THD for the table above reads 0.16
